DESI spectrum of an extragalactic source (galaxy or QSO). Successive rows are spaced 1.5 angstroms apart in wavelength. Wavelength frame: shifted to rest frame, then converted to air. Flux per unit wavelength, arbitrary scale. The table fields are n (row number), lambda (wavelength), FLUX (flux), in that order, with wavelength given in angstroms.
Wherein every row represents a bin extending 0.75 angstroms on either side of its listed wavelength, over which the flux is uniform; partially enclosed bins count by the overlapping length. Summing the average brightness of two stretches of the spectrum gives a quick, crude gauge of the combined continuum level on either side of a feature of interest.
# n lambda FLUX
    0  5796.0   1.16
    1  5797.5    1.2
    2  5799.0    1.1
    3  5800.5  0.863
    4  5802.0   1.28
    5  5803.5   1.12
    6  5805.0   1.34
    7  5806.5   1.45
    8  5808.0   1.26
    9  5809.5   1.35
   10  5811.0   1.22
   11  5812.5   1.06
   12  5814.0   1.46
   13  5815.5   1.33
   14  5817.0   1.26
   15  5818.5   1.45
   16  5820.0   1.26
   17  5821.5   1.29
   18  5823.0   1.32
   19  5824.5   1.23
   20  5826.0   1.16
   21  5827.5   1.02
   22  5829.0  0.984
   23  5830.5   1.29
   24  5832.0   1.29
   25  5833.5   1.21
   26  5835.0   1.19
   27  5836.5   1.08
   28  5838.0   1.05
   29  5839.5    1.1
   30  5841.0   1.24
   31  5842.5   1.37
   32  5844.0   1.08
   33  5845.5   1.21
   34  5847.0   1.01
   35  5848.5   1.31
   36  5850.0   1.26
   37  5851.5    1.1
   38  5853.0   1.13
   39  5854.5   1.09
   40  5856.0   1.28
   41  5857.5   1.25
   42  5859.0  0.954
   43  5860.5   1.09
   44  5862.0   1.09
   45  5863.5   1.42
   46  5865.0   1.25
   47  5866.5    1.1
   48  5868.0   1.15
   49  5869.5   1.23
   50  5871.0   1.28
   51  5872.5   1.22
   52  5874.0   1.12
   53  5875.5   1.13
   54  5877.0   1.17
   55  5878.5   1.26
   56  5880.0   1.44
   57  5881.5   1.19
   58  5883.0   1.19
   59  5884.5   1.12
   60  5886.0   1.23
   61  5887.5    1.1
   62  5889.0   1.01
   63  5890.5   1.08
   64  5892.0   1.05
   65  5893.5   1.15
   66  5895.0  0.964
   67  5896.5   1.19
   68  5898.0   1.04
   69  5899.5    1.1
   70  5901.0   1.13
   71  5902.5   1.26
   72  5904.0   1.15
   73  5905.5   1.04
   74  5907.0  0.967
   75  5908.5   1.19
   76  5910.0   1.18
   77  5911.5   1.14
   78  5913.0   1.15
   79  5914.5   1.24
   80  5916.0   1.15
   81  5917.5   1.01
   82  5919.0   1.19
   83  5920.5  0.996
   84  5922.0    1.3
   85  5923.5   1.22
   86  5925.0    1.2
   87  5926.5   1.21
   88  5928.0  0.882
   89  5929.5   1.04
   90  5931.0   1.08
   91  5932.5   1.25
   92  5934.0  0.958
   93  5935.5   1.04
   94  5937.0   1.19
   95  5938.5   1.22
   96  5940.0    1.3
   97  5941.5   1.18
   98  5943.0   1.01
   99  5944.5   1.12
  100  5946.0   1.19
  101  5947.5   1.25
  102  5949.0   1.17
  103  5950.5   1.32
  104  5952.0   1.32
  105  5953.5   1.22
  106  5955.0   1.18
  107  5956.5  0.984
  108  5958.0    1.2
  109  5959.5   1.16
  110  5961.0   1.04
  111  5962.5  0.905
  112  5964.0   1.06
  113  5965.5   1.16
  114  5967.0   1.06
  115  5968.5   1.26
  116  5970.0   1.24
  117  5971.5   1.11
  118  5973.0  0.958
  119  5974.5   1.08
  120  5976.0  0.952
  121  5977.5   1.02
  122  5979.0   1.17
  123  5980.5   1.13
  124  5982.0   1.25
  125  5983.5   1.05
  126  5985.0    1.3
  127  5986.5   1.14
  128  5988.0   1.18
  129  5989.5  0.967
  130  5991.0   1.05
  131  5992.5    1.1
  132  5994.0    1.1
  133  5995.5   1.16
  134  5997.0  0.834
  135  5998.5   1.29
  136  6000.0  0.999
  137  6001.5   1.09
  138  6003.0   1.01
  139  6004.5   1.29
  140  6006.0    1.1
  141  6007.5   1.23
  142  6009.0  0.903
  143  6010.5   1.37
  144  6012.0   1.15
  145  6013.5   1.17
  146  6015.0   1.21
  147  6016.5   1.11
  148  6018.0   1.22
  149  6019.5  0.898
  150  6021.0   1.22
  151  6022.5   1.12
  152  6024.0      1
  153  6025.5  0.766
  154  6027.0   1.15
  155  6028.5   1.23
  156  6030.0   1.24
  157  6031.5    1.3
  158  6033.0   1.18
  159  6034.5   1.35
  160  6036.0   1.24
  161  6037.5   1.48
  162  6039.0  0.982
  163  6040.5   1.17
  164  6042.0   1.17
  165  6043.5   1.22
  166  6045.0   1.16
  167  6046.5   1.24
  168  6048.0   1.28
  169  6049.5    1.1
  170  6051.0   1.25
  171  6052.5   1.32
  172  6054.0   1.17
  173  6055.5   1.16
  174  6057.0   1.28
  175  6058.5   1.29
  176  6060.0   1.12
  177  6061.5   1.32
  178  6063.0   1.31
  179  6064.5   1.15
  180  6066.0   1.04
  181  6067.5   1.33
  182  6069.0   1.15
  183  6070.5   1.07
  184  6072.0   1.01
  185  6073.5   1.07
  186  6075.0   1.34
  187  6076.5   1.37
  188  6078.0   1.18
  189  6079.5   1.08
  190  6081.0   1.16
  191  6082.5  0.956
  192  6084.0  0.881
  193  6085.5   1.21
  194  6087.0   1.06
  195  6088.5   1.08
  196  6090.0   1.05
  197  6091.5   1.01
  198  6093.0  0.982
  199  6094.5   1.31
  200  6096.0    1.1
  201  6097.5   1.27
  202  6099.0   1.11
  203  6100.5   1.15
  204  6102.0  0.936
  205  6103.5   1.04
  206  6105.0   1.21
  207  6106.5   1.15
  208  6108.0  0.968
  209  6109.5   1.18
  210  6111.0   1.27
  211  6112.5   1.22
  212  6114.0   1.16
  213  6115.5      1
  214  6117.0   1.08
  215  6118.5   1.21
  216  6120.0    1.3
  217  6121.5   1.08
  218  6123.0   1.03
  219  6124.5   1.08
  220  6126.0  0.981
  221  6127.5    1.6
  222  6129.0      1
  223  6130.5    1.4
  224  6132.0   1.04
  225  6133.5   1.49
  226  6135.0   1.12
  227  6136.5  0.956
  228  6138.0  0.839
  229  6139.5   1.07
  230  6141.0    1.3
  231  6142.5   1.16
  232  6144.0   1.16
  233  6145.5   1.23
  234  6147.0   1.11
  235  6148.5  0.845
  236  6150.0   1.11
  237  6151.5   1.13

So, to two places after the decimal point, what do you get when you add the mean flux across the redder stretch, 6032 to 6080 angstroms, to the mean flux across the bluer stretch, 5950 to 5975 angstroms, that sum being 2.34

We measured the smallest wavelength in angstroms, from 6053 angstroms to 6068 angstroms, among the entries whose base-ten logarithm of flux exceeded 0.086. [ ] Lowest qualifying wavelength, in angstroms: 6057.0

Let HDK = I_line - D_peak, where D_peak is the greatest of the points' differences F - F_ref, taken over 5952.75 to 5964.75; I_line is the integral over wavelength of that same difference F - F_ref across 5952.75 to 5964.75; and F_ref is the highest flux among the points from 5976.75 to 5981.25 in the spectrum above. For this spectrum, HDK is -0.97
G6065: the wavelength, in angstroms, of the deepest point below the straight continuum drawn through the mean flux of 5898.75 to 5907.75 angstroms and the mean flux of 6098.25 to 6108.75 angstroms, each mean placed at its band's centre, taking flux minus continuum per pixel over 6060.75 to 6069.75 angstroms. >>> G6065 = 6066.0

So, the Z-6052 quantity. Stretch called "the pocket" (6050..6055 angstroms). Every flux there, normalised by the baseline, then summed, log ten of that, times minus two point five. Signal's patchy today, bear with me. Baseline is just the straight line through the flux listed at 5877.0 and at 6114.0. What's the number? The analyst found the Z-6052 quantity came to -1.27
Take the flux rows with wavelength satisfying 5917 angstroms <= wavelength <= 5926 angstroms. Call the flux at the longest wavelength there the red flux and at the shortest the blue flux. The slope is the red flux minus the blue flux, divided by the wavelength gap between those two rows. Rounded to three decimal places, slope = 0.025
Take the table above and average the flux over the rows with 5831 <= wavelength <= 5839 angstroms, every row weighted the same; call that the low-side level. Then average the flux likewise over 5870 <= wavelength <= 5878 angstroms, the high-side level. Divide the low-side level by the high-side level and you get 0.98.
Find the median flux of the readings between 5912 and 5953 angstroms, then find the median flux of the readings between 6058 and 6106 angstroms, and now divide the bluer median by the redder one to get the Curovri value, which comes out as 1.07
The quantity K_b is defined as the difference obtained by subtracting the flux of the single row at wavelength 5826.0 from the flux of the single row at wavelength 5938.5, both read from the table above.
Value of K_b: 0.06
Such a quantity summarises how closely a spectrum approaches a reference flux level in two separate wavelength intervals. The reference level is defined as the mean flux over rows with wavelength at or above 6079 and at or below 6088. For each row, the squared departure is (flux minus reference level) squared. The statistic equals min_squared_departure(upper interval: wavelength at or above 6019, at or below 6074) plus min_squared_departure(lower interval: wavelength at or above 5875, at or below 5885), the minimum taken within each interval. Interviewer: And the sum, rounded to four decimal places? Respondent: 0.0040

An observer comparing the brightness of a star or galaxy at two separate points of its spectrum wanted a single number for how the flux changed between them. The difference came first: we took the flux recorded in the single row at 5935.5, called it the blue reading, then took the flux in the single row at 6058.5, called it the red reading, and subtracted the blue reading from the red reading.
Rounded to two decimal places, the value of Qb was 0.25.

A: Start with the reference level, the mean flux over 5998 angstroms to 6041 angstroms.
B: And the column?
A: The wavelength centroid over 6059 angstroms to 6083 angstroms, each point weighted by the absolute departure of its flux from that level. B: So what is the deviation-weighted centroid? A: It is 6071.6 angstroms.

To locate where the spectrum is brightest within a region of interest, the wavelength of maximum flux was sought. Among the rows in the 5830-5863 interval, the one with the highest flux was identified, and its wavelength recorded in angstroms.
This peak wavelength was 5842.5 angstroms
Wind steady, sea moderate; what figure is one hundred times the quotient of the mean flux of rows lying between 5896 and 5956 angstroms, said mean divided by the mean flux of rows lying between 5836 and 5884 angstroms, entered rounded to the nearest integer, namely 97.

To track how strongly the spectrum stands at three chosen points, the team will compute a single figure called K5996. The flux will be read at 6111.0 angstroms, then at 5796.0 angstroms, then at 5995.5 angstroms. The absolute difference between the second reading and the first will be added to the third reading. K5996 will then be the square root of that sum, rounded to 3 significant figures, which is 1.13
